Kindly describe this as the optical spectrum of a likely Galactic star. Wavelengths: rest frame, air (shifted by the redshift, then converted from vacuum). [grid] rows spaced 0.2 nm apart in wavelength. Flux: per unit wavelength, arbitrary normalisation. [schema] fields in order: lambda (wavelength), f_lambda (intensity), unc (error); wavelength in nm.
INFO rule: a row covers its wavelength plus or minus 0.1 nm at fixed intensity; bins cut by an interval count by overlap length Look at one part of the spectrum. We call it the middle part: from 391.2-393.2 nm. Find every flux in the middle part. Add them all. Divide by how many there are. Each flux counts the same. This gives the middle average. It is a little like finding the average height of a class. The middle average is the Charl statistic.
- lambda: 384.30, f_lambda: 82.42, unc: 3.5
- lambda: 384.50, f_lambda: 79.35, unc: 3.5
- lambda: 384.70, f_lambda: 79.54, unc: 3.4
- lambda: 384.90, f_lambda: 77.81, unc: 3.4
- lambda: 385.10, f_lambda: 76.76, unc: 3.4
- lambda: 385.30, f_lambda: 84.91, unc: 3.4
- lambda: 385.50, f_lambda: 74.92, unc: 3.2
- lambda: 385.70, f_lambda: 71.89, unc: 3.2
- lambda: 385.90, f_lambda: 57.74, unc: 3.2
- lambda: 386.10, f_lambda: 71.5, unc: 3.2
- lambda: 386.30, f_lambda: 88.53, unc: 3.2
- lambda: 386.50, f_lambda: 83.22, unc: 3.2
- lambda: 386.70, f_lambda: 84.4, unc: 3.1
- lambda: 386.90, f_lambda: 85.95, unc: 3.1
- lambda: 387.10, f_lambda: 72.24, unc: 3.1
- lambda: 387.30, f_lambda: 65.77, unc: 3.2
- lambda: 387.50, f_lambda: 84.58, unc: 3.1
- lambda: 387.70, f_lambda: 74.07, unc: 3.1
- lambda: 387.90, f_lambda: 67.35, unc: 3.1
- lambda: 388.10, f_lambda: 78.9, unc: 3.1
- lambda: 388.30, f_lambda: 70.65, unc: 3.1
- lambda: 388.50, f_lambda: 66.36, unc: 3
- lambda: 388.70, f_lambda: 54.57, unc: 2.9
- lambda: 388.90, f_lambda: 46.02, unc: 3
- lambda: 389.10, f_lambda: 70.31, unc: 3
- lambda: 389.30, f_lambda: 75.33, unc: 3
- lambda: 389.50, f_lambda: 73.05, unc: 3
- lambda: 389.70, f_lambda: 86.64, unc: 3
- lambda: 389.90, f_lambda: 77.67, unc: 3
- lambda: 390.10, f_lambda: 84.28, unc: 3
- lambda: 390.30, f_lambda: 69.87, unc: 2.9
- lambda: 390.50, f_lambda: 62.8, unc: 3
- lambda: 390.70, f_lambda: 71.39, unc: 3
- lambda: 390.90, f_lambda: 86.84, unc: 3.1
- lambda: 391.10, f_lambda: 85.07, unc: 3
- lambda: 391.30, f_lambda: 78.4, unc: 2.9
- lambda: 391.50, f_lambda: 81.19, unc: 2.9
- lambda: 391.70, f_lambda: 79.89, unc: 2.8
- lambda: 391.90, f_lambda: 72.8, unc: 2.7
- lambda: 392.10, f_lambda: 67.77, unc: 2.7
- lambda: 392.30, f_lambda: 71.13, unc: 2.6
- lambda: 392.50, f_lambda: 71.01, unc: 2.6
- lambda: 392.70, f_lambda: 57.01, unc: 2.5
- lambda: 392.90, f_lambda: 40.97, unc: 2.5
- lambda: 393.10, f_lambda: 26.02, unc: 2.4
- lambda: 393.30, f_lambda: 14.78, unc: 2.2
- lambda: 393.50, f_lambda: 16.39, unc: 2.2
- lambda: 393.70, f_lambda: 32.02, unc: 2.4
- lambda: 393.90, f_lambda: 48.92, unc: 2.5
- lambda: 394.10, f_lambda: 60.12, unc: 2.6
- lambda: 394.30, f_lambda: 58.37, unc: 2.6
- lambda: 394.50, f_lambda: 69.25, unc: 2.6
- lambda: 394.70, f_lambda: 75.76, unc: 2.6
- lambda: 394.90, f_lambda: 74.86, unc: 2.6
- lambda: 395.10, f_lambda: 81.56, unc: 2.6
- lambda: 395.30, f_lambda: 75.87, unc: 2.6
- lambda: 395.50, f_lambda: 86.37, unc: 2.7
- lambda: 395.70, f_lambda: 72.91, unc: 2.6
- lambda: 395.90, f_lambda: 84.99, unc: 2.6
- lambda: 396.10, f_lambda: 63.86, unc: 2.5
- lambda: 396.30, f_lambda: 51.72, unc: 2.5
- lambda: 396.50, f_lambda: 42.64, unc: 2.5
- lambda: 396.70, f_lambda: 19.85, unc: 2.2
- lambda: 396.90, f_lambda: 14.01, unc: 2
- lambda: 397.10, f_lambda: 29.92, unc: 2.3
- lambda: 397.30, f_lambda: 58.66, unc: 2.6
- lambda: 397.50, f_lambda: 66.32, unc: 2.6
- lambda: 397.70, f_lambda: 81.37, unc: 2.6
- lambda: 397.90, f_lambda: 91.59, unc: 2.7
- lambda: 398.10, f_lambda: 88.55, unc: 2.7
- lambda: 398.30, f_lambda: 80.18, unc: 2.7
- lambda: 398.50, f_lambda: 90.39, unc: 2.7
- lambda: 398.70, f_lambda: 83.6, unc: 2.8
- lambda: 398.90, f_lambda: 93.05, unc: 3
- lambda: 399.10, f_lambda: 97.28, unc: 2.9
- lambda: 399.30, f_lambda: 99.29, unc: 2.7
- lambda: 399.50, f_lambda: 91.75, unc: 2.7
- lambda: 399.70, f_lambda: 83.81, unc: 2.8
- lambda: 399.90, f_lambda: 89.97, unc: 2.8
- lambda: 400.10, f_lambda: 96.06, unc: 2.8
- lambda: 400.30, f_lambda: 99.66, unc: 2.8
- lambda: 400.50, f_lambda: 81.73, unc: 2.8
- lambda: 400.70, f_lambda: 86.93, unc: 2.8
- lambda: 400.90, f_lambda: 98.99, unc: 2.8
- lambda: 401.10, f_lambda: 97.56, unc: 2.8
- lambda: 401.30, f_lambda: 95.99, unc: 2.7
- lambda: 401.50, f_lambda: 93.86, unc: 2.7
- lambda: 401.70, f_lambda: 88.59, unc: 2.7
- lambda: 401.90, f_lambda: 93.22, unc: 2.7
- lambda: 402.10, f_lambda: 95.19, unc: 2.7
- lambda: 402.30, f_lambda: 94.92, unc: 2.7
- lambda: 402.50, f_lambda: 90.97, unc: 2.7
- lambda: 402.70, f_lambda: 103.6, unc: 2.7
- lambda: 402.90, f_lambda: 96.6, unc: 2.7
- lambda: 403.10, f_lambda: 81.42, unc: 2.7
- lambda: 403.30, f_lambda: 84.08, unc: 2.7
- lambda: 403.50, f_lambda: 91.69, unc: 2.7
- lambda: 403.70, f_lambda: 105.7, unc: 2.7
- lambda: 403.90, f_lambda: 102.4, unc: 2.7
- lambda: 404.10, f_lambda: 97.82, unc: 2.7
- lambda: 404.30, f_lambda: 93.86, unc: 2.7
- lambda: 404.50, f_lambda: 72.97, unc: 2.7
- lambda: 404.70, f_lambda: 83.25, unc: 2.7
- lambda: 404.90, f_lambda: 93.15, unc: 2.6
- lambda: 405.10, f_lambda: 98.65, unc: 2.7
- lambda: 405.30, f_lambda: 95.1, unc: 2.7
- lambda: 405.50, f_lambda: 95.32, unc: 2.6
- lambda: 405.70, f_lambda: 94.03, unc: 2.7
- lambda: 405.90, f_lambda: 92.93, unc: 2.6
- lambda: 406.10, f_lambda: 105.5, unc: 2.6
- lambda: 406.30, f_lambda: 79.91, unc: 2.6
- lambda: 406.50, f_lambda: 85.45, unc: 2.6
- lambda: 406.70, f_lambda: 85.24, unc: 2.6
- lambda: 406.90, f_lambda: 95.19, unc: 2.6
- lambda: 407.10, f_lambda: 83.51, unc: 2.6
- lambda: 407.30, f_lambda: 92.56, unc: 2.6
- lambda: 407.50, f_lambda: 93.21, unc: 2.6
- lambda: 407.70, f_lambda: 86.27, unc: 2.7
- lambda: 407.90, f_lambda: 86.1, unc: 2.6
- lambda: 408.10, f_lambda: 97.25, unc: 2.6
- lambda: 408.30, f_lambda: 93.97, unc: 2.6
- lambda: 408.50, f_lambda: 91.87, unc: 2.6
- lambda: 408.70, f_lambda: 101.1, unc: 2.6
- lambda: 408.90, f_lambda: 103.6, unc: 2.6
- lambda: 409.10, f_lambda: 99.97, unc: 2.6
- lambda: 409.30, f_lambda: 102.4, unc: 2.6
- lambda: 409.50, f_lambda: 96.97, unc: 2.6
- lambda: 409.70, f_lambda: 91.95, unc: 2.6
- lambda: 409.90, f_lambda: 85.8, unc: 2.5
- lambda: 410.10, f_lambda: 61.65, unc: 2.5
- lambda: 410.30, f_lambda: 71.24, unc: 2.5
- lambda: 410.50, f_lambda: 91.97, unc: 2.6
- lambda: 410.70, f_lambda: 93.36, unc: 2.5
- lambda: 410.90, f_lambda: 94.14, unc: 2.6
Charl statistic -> 65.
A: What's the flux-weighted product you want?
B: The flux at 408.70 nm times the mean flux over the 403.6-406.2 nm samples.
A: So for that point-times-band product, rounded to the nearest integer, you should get 9571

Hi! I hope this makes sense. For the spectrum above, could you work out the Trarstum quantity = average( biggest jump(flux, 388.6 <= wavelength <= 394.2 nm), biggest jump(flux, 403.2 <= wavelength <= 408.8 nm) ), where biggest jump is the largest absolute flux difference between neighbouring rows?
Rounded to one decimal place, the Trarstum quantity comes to 24.9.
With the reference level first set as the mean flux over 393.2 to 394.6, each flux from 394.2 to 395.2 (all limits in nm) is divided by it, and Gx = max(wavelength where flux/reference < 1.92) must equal 395.10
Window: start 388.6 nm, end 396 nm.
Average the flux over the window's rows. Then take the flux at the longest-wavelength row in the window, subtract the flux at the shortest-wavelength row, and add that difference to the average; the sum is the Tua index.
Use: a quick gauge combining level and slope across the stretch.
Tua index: 96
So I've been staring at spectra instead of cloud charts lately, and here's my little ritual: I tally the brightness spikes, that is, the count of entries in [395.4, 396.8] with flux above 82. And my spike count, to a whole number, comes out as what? 2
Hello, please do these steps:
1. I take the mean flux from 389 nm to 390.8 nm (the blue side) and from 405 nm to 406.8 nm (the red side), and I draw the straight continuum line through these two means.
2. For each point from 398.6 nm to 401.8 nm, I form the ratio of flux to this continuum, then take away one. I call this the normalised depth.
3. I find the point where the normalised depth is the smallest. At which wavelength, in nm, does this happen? 400.50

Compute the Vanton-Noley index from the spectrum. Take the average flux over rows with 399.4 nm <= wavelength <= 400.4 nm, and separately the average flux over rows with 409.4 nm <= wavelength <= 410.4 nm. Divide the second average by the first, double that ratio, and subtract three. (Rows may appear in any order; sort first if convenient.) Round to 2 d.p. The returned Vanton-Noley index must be -1.23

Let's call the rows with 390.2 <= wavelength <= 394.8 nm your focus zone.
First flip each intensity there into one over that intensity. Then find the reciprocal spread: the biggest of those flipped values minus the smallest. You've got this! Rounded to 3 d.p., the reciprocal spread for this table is 0.056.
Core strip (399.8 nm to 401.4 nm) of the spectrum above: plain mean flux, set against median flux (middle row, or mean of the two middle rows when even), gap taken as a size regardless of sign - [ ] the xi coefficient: 2.7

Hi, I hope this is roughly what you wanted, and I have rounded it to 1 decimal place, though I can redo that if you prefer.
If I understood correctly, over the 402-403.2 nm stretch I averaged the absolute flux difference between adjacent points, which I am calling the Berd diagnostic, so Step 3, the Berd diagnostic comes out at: 7.8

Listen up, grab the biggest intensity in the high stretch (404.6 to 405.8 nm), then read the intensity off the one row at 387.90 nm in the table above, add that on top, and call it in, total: 166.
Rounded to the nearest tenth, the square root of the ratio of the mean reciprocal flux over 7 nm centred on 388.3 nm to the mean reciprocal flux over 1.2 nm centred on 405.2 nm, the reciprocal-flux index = 1.1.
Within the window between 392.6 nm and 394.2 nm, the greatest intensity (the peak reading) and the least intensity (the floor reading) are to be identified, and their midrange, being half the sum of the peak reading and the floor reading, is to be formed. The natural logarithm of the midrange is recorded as 3.6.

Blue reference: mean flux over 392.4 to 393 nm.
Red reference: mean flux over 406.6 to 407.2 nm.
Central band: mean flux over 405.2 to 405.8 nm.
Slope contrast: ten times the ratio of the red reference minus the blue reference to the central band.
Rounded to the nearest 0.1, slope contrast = 3.3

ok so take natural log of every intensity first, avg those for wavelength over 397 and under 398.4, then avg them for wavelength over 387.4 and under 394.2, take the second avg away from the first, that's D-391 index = 0.11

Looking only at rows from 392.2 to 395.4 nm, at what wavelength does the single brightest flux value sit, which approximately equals 395.10 nm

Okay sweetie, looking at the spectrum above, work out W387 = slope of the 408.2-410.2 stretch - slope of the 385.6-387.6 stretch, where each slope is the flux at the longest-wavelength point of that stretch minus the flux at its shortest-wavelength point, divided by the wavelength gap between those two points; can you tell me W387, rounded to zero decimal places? -25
